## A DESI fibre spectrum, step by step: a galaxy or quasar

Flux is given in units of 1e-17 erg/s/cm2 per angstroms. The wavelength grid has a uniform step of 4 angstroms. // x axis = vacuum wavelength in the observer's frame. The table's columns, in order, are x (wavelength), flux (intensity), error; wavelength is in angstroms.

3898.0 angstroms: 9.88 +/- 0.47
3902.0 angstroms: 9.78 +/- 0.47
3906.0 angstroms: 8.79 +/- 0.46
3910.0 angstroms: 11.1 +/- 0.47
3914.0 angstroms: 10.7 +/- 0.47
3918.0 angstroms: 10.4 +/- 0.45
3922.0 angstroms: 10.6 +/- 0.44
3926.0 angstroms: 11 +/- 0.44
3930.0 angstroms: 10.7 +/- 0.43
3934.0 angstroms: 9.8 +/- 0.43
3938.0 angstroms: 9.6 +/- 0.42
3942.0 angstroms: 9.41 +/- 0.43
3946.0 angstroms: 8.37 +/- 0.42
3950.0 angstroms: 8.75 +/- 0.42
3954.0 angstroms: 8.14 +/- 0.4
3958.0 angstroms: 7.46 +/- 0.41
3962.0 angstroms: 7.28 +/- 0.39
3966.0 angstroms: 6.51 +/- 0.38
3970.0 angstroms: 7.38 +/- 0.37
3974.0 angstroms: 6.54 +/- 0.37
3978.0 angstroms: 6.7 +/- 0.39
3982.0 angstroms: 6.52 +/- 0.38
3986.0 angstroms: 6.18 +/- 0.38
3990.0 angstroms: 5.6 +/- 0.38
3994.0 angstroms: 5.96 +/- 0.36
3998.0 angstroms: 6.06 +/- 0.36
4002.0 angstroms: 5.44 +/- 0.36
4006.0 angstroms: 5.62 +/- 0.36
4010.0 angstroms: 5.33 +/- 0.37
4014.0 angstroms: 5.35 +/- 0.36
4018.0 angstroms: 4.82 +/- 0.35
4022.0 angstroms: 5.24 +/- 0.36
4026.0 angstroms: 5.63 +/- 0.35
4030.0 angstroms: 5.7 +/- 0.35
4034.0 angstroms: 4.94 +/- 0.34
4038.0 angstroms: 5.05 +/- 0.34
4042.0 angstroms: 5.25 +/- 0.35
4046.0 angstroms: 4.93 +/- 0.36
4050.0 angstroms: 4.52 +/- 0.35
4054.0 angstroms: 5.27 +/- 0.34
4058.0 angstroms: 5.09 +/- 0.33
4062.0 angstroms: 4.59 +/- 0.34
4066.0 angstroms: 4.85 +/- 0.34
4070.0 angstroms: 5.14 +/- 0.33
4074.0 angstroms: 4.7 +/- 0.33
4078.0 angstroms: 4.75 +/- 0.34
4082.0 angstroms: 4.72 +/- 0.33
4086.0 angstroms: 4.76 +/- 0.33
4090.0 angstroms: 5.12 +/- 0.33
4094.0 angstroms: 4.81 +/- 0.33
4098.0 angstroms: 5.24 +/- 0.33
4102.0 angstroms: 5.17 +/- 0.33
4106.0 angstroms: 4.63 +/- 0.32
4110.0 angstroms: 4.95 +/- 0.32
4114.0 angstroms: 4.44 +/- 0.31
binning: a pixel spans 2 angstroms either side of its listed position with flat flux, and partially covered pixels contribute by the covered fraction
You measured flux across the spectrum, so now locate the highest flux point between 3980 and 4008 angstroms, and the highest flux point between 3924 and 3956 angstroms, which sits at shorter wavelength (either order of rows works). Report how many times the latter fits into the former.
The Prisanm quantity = 0.59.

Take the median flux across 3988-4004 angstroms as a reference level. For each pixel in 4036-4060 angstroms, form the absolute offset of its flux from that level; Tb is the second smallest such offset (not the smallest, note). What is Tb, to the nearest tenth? 0.5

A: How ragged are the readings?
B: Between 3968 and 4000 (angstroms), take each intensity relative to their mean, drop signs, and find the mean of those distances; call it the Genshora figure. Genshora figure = 0.42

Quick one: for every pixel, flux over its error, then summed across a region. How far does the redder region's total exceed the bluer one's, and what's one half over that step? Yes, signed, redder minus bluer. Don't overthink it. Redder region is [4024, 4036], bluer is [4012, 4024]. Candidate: 0.1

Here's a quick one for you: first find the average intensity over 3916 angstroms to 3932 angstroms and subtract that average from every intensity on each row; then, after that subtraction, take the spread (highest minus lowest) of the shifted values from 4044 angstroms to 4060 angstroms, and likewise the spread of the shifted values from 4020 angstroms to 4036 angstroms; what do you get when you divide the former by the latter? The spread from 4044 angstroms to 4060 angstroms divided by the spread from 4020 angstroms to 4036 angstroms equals 1.0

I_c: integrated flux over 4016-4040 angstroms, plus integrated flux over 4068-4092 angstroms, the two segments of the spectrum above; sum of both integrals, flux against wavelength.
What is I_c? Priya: 242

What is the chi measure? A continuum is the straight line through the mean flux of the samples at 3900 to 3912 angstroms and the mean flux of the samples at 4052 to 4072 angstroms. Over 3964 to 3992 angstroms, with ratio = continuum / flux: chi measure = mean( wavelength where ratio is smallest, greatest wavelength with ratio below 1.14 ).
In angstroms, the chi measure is 3974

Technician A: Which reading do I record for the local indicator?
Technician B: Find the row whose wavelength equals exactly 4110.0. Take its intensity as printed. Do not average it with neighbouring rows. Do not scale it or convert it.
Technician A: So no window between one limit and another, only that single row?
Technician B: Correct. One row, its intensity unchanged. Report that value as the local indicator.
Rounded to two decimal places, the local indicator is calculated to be 4.95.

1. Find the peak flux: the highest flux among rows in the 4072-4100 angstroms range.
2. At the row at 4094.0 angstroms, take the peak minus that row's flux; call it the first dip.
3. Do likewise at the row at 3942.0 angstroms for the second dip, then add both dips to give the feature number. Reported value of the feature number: -4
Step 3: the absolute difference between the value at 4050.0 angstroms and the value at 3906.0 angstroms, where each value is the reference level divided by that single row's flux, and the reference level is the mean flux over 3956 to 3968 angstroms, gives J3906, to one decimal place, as 0.8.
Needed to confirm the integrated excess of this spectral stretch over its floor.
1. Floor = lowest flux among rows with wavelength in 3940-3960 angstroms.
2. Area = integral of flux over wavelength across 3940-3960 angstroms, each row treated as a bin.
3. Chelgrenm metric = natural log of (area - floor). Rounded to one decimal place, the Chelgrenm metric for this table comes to 5.1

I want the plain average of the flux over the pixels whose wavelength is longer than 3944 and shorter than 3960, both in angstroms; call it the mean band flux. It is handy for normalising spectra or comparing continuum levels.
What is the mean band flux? 8.2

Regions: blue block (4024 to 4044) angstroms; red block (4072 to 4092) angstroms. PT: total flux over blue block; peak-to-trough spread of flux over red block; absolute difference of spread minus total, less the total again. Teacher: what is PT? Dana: -0.4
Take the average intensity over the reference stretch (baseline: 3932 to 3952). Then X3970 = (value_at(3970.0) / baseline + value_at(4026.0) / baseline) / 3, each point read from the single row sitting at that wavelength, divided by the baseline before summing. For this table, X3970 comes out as 0.47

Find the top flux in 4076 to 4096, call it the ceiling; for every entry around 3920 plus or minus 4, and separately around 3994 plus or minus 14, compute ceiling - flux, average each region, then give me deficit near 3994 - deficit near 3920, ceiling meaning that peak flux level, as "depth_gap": 4.6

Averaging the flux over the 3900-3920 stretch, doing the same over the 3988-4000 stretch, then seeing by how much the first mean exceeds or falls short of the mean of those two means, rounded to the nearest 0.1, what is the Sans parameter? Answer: 2.1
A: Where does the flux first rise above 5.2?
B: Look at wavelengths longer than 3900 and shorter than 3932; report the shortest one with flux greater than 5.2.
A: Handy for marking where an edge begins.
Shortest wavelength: 3902.0 angstroms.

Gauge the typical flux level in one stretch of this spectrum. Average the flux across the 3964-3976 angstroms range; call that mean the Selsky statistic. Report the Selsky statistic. 6.8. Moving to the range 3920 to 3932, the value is 10.8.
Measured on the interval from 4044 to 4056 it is 4.9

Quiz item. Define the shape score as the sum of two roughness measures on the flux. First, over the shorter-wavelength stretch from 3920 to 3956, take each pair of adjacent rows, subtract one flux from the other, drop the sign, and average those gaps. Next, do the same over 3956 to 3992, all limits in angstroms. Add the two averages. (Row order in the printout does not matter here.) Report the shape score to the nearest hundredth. 0.99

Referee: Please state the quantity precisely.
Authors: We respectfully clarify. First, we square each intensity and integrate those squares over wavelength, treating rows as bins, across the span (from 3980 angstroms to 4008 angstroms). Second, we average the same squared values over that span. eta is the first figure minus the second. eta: 947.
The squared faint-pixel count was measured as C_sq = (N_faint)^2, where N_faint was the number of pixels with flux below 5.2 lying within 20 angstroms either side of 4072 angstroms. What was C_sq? 81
